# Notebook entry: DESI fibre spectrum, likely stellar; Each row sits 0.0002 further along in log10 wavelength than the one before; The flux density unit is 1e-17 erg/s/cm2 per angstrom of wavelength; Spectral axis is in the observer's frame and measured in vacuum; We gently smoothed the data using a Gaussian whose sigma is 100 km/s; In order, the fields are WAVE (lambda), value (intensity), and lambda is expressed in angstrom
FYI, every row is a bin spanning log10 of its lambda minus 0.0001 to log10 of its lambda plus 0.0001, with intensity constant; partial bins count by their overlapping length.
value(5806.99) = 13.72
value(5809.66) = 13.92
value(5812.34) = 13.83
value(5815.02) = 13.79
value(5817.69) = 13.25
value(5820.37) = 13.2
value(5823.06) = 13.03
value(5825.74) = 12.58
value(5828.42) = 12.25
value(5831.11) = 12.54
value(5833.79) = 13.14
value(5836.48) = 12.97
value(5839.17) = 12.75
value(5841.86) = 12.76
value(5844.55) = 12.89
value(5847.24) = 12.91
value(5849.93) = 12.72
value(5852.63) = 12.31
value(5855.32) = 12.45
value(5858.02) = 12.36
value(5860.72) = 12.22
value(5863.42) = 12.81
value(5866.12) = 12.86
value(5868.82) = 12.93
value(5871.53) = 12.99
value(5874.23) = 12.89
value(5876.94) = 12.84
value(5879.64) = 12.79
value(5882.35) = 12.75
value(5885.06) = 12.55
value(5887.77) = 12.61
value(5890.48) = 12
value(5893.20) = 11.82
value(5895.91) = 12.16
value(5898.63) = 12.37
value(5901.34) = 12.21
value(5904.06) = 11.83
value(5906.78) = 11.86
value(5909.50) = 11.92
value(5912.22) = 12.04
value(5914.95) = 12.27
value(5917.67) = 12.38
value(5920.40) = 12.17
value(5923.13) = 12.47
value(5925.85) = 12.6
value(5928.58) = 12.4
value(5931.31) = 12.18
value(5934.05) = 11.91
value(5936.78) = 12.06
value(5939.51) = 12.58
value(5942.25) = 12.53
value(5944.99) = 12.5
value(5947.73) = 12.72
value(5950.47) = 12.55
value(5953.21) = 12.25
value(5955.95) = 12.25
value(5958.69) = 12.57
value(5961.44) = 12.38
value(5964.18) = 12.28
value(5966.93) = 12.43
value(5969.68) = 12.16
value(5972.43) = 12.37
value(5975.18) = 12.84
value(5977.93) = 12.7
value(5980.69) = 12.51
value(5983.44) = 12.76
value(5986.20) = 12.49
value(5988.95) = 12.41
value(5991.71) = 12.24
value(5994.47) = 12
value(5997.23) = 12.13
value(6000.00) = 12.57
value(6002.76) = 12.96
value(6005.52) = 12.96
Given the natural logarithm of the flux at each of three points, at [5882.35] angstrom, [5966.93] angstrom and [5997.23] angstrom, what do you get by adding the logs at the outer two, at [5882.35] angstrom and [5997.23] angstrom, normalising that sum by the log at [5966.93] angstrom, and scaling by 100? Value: 200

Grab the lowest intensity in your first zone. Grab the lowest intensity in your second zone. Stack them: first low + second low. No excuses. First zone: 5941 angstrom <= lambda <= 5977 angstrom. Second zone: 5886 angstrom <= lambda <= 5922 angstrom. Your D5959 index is 24.0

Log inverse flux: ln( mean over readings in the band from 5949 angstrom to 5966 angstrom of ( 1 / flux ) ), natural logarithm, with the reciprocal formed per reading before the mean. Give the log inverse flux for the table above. -2.52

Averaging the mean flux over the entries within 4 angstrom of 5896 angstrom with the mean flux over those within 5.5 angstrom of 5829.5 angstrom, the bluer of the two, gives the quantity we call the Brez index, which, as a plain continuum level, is 12.4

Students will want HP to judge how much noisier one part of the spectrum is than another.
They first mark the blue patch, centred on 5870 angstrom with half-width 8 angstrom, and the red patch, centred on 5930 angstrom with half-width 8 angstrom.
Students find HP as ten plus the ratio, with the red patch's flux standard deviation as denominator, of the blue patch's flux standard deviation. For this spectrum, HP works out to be 10.2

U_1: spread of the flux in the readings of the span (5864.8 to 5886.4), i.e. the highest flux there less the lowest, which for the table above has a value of 0.44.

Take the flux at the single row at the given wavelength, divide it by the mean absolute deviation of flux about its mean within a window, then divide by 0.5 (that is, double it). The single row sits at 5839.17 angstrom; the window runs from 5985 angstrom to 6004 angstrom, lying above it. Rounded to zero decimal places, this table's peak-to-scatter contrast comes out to 108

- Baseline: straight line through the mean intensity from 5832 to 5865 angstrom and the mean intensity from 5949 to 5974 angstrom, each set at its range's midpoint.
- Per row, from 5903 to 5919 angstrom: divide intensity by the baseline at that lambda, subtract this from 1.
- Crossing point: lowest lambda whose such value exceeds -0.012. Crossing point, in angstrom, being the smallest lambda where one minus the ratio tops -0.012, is 5904.06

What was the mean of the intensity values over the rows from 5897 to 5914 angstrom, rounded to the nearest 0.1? 12.0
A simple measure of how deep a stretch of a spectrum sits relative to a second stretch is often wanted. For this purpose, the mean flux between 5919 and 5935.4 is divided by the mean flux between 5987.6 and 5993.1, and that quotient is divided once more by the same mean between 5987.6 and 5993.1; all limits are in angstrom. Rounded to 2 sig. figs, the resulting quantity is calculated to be 0.081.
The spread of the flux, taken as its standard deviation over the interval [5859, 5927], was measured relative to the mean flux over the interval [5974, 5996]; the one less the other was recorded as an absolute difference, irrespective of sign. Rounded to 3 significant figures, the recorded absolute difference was 12.1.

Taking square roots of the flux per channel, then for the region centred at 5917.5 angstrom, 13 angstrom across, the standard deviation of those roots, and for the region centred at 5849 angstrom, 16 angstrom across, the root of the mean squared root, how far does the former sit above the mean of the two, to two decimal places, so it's -1.77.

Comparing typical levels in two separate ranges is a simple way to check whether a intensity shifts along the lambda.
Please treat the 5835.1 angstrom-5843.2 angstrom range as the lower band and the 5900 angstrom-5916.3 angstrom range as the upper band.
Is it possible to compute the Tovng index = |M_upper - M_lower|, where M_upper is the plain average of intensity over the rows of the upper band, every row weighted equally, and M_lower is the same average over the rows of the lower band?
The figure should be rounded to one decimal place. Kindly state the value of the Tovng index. 0.8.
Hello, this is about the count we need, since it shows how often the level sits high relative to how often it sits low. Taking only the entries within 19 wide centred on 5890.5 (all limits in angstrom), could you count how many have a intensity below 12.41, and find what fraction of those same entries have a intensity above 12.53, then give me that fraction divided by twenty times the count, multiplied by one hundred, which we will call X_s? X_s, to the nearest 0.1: 0.5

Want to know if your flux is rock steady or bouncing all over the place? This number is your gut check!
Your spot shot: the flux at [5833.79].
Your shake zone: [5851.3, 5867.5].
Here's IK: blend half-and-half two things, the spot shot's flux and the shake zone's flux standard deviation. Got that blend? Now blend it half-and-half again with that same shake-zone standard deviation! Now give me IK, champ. 3.5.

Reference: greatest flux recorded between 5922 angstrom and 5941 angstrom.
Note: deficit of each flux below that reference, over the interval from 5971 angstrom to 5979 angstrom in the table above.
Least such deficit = -0.24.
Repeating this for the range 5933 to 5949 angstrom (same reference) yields -0.12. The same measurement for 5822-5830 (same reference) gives -0.43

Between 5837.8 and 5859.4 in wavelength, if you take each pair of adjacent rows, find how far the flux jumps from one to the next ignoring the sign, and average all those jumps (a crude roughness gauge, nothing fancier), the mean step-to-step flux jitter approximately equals 0.141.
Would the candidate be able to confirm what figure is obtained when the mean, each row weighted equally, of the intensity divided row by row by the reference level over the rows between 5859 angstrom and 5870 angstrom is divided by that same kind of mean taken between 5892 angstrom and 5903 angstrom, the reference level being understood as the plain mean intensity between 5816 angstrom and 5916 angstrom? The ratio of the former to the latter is 1.05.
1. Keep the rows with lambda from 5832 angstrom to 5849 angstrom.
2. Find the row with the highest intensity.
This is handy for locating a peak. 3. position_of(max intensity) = 5833.79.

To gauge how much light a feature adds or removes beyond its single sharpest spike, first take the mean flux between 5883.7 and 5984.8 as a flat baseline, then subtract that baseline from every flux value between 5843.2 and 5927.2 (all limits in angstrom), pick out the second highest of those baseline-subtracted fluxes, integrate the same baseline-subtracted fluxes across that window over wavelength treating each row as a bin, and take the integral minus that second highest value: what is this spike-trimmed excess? 9.5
